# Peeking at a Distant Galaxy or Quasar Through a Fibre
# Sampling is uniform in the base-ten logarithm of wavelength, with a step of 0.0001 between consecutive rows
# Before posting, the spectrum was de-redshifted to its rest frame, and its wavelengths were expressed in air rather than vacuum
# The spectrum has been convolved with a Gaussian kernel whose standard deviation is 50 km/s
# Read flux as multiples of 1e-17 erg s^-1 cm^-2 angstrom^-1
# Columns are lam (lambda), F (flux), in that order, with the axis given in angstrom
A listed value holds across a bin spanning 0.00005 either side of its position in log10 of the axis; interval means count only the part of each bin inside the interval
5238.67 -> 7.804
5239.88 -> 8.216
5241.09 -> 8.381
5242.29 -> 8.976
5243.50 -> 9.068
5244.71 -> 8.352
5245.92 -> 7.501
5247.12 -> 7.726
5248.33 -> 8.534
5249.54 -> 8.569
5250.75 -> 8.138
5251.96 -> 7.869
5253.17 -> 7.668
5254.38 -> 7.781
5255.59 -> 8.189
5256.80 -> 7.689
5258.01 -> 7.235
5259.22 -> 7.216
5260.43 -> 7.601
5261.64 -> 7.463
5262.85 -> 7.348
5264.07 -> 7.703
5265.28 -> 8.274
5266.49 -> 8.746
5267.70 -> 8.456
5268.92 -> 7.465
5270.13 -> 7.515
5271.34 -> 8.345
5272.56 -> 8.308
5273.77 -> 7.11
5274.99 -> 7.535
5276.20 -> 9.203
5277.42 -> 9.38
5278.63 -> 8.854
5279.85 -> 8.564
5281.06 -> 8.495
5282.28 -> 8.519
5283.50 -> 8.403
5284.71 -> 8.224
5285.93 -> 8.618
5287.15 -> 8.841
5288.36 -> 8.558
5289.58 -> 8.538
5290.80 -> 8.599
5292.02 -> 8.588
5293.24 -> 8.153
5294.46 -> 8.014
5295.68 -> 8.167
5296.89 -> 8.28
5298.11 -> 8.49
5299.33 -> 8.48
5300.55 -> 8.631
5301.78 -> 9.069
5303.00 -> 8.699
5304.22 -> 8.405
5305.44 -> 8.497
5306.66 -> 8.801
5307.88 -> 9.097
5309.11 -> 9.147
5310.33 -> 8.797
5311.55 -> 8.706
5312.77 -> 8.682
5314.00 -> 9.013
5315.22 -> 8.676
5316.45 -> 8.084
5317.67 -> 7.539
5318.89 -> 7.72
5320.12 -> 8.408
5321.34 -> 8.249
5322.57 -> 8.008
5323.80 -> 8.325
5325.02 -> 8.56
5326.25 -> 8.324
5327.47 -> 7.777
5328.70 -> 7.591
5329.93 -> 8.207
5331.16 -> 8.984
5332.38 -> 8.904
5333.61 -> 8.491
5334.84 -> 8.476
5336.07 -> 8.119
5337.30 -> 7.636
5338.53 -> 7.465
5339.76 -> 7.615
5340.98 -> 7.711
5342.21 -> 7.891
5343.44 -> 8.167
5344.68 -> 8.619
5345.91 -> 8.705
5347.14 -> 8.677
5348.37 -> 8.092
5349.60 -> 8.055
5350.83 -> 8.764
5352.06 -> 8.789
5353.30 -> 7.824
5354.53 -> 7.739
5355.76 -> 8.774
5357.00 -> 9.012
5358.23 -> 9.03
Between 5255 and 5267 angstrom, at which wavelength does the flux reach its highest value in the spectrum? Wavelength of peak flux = 5266.49 angstrom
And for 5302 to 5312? 5309.11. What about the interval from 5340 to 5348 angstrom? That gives 5345.91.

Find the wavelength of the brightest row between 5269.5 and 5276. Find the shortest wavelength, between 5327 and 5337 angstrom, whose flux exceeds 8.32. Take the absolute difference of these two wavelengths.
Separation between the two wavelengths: 59.8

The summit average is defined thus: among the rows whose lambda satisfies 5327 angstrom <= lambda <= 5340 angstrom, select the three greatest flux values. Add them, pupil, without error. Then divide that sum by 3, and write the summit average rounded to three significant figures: 8.79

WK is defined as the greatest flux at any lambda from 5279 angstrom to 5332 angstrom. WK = 9.147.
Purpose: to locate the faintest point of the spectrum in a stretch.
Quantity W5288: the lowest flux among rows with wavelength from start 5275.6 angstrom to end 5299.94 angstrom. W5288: 8.014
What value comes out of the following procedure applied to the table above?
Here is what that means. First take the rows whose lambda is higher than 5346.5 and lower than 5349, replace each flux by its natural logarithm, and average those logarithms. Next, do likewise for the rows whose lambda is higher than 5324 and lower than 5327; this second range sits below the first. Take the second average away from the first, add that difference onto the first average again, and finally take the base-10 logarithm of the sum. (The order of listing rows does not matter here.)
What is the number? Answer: 0.33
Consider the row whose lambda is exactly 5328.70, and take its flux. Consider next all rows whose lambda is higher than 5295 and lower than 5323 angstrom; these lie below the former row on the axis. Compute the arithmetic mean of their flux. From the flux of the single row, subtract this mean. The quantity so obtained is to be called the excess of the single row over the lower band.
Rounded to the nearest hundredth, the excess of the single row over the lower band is -0.92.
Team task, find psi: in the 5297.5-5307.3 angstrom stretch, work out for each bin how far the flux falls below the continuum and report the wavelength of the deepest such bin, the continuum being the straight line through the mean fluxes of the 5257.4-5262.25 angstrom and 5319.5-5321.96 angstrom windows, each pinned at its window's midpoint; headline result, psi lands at 5304.22 angstrom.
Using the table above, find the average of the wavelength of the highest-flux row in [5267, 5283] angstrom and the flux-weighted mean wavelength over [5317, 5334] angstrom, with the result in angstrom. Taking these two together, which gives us 5301.6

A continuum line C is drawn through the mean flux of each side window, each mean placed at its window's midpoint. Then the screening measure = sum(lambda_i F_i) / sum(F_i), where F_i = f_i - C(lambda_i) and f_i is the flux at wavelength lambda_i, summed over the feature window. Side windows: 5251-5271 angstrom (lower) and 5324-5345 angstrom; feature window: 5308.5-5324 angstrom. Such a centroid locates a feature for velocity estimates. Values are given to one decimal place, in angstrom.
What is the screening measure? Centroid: 5312.1 angstrom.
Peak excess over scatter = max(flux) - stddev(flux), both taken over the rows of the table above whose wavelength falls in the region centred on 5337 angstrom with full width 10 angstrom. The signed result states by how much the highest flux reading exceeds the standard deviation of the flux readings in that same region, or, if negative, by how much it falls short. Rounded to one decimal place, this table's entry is 8.4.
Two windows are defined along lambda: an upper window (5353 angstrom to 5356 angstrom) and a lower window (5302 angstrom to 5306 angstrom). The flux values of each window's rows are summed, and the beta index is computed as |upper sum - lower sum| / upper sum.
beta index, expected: 0.05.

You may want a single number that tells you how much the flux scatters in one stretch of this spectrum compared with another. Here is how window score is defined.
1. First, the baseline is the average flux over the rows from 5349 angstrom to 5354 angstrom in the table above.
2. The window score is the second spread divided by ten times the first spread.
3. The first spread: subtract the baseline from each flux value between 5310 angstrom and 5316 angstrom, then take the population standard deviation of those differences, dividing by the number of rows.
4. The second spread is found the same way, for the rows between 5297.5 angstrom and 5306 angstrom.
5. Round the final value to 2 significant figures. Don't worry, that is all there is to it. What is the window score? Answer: 0.16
